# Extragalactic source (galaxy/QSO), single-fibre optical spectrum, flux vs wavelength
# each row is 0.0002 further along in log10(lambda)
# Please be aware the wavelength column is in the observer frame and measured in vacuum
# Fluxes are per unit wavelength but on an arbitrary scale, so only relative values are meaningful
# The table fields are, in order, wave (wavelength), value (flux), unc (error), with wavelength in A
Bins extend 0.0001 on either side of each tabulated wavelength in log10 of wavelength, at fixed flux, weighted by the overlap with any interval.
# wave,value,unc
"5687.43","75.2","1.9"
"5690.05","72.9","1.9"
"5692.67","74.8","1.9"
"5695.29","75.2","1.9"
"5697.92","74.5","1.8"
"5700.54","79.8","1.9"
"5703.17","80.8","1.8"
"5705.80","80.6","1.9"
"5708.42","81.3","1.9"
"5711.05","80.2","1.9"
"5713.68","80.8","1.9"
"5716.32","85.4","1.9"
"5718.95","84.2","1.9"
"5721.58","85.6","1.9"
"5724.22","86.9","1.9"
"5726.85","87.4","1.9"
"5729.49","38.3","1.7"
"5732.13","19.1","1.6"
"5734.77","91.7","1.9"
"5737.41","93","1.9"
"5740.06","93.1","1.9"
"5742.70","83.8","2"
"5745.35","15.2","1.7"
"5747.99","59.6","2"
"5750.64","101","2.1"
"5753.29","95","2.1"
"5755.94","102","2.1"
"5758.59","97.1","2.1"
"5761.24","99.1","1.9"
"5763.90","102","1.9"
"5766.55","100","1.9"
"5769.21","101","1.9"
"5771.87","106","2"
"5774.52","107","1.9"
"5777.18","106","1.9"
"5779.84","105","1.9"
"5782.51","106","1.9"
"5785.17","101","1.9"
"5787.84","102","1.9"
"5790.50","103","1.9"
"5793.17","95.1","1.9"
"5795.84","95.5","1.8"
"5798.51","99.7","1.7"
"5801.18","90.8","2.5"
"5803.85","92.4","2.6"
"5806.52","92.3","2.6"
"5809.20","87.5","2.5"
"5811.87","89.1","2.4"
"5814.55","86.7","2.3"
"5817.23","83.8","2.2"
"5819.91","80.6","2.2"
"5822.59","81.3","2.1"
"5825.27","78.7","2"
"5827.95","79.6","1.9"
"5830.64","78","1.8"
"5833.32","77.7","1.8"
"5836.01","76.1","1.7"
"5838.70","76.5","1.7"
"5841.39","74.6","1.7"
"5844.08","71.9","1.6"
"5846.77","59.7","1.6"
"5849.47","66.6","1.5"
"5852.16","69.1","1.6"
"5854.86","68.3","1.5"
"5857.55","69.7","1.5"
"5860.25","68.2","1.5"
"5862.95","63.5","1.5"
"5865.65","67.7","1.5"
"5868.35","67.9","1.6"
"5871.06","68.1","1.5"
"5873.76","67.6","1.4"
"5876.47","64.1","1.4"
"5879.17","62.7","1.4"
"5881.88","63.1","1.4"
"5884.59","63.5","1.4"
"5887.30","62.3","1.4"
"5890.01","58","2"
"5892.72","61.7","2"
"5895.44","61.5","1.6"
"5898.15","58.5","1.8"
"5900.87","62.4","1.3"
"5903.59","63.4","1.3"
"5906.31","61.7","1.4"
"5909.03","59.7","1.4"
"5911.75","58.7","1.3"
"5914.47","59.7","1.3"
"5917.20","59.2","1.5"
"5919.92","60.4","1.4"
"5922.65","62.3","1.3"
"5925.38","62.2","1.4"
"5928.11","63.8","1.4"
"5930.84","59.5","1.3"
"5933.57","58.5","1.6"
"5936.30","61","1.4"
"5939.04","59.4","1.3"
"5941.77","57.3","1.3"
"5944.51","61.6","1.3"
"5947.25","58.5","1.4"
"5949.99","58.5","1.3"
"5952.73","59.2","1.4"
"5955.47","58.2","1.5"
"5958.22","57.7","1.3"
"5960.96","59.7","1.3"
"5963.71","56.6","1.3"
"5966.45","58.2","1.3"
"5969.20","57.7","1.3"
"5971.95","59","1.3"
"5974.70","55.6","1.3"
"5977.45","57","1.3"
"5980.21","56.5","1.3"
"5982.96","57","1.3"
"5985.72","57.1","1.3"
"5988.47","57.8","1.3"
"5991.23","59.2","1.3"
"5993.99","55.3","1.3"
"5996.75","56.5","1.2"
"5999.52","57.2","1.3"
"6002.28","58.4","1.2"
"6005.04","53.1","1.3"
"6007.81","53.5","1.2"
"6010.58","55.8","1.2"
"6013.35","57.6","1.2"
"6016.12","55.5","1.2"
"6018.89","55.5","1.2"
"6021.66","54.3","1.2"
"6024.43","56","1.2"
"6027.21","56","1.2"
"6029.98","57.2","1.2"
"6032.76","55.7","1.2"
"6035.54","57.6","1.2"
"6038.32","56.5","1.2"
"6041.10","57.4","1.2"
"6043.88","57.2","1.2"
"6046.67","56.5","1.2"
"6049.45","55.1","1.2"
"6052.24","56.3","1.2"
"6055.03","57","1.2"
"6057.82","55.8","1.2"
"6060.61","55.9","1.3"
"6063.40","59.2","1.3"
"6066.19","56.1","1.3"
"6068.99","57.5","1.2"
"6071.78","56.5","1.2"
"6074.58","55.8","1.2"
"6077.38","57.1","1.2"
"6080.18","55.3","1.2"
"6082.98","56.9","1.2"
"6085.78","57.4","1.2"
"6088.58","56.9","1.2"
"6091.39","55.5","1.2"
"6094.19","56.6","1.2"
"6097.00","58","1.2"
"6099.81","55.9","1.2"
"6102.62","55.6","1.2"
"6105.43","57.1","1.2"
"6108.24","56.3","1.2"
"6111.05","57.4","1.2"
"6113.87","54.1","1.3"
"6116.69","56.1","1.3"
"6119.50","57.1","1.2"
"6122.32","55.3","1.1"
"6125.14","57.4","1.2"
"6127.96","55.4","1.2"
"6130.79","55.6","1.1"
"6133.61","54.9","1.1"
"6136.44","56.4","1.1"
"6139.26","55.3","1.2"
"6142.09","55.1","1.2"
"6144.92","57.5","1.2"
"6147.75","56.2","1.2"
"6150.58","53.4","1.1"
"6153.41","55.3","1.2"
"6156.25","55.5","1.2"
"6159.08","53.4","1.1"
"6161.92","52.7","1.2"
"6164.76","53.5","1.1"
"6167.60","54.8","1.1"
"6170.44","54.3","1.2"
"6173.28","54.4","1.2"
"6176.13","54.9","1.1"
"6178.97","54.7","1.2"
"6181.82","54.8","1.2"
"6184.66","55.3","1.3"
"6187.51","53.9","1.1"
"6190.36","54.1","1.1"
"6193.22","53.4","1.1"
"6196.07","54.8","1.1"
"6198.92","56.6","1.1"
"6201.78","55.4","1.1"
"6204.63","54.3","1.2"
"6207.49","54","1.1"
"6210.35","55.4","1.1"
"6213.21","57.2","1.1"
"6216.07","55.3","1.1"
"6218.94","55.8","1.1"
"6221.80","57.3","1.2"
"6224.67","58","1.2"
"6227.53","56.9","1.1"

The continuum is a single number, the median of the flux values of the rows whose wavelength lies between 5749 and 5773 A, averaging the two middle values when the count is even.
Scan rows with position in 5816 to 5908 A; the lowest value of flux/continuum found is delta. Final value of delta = 0.574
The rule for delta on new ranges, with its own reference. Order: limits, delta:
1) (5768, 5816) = 0.858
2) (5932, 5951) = 0.567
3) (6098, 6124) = 0.536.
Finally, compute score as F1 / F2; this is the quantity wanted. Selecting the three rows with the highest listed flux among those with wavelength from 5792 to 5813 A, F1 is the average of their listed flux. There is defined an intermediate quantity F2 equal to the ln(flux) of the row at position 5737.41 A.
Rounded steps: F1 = 97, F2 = 4.53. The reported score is 21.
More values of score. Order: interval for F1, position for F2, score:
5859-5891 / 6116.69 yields 17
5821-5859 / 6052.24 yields 20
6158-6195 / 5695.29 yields 13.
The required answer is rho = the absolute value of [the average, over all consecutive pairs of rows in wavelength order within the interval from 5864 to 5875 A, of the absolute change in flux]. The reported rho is 0.3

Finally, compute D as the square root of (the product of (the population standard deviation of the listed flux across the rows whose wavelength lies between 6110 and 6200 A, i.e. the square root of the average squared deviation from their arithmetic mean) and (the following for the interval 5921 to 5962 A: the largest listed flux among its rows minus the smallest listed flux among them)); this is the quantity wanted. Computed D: 3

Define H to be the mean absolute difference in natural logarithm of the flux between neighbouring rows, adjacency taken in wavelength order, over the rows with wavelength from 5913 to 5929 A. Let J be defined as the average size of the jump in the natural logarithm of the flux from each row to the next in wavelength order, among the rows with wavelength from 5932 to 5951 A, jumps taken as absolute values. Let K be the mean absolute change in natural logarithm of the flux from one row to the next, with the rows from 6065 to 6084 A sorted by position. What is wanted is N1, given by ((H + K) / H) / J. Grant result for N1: 61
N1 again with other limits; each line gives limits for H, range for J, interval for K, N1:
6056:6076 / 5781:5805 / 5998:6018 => 63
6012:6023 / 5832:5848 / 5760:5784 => 35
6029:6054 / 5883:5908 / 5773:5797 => 55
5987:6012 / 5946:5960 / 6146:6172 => 176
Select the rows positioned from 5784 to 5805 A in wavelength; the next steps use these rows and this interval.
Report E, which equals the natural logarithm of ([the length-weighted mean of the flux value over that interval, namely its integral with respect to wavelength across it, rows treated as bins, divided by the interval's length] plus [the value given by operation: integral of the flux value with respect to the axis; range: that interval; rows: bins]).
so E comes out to 7.67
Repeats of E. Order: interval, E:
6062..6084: 7.17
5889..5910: 7.20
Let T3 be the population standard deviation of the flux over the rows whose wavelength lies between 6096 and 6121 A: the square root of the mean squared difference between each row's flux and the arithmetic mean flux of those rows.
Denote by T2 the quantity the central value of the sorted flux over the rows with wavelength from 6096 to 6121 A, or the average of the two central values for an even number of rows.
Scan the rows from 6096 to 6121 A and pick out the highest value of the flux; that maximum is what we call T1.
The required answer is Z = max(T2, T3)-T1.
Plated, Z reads -1.70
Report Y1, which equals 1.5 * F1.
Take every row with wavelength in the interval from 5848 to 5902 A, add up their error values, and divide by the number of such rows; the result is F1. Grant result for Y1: 2.31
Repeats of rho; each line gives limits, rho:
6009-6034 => 1.2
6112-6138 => 1.4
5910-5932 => 1.5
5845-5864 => 3.0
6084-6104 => 1.1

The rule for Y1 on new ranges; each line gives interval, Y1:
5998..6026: 1.83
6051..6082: 1.84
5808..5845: 2.99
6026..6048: 1.80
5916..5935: 2.12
